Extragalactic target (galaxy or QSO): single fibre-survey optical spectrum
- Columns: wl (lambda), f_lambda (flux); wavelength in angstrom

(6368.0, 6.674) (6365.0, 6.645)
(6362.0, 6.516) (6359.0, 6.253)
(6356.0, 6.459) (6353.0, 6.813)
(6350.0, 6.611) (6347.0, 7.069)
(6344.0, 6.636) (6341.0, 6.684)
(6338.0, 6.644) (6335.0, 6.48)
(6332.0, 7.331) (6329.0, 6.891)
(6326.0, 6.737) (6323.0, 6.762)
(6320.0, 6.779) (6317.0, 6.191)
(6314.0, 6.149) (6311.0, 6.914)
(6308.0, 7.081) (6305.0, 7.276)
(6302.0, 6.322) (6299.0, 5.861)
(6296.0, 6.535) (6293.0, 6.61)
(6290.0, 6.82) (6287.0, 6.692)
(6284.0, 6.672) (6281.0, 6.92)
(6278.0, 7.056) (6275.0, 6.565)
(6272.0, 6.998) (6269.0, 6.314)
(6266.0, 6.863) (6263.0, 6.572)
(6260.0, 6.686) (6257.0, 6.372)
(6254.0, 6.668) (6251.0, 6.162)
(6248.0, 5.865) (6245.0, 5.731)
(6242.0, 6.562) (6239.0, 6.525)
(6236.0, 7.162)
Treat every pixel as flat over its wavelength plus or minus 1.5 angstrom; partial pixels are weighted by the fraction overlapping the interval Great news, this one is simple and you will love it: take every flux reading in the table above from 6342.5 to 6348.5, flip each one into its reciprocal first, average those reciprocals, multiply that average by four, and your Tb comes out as 0.584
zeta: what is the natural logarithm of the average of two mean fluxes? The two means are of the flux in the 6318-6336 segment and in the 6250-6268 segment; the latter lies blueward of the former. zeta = 1.90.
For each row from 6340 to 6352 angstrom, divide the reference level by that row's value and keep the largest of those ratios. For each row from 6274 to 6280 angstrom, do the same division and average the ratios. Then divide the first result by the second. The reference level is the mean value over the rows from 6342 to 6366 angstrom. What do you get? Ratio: 1.03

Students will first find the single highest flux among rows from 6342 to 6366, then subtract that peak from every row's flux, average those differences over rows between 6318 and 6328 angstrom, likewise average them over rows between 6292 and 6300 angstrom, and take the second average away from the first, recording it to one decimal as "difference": 0.4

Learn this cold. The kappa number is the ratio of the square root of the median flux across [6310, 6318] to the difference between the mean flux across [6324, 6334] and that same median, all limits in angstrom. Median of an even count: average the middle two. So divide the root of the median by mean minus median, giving 3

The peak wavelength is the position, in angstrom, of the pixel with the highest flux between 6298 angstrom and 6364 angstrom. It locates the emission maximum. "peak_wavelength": 6332.0 angstrom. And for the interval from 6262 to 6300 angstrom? 6278.0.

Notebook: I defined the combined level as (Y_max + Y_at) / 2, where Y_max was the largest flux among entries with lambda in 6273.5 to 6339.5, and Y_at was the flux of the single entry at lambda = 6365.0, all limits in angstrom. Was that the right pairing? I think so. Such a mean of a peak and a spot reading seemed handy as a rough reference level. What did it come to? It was 6.99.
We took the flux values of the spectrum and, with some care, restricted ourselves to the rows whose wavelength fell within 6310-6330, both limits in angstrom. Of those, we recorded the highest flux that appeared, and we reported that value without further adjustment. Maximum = 6.914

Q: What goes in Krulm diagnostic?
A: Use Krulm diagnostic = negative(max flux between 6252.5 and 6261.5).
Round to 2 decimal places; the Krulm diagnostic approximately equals -6.69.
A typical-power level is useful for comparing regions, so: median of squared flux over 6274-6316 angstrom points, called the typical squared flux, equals 44.6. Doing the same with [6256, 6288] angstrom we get 44.7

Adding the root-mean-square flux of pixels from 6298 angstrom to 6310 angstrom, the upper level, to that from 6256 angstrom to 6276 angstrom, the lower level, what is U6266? 13.3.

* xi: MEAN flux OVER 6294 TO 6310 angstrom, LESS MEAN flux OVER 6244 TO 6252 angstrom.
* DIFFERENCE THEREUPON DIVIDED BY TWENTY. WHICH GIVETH 0.035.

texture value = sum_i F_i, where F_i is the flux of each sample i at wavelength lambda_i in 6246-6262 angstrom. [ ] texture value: 31.8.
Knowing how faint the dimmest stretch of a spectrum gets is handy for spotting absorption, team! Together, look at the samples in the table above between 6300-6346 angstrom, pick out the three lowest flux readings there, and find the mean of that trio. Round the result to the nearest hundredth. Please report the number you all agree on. 6.22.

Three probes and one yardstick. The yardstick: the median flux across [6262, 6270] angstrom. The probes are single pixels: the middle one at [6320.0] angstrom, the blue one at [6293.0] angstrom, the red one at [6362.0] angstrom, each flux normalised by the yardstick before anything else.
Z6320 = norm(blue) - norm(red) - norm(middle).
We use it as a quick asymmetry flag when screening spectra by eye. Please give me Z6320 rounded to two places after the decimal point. -1.02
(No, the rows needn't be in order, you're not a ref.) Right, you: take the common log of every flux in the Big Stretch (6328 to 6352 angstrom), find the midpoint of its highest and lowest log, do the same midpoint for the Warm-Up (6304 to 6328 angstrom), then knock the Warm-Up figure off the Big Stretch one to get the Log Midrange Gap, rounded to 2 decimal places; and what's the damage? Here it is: 0.01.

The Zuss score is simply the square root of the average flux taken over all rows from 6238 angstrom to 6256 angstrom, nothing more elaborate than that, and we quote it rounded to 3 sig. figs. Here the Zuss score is 2.50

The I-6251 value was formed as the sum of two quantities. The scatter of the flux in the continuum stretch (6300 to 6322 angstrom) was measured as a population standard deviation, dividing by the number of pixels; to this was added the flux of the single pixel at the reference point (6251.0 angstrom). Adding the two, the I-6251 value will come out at 6.6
